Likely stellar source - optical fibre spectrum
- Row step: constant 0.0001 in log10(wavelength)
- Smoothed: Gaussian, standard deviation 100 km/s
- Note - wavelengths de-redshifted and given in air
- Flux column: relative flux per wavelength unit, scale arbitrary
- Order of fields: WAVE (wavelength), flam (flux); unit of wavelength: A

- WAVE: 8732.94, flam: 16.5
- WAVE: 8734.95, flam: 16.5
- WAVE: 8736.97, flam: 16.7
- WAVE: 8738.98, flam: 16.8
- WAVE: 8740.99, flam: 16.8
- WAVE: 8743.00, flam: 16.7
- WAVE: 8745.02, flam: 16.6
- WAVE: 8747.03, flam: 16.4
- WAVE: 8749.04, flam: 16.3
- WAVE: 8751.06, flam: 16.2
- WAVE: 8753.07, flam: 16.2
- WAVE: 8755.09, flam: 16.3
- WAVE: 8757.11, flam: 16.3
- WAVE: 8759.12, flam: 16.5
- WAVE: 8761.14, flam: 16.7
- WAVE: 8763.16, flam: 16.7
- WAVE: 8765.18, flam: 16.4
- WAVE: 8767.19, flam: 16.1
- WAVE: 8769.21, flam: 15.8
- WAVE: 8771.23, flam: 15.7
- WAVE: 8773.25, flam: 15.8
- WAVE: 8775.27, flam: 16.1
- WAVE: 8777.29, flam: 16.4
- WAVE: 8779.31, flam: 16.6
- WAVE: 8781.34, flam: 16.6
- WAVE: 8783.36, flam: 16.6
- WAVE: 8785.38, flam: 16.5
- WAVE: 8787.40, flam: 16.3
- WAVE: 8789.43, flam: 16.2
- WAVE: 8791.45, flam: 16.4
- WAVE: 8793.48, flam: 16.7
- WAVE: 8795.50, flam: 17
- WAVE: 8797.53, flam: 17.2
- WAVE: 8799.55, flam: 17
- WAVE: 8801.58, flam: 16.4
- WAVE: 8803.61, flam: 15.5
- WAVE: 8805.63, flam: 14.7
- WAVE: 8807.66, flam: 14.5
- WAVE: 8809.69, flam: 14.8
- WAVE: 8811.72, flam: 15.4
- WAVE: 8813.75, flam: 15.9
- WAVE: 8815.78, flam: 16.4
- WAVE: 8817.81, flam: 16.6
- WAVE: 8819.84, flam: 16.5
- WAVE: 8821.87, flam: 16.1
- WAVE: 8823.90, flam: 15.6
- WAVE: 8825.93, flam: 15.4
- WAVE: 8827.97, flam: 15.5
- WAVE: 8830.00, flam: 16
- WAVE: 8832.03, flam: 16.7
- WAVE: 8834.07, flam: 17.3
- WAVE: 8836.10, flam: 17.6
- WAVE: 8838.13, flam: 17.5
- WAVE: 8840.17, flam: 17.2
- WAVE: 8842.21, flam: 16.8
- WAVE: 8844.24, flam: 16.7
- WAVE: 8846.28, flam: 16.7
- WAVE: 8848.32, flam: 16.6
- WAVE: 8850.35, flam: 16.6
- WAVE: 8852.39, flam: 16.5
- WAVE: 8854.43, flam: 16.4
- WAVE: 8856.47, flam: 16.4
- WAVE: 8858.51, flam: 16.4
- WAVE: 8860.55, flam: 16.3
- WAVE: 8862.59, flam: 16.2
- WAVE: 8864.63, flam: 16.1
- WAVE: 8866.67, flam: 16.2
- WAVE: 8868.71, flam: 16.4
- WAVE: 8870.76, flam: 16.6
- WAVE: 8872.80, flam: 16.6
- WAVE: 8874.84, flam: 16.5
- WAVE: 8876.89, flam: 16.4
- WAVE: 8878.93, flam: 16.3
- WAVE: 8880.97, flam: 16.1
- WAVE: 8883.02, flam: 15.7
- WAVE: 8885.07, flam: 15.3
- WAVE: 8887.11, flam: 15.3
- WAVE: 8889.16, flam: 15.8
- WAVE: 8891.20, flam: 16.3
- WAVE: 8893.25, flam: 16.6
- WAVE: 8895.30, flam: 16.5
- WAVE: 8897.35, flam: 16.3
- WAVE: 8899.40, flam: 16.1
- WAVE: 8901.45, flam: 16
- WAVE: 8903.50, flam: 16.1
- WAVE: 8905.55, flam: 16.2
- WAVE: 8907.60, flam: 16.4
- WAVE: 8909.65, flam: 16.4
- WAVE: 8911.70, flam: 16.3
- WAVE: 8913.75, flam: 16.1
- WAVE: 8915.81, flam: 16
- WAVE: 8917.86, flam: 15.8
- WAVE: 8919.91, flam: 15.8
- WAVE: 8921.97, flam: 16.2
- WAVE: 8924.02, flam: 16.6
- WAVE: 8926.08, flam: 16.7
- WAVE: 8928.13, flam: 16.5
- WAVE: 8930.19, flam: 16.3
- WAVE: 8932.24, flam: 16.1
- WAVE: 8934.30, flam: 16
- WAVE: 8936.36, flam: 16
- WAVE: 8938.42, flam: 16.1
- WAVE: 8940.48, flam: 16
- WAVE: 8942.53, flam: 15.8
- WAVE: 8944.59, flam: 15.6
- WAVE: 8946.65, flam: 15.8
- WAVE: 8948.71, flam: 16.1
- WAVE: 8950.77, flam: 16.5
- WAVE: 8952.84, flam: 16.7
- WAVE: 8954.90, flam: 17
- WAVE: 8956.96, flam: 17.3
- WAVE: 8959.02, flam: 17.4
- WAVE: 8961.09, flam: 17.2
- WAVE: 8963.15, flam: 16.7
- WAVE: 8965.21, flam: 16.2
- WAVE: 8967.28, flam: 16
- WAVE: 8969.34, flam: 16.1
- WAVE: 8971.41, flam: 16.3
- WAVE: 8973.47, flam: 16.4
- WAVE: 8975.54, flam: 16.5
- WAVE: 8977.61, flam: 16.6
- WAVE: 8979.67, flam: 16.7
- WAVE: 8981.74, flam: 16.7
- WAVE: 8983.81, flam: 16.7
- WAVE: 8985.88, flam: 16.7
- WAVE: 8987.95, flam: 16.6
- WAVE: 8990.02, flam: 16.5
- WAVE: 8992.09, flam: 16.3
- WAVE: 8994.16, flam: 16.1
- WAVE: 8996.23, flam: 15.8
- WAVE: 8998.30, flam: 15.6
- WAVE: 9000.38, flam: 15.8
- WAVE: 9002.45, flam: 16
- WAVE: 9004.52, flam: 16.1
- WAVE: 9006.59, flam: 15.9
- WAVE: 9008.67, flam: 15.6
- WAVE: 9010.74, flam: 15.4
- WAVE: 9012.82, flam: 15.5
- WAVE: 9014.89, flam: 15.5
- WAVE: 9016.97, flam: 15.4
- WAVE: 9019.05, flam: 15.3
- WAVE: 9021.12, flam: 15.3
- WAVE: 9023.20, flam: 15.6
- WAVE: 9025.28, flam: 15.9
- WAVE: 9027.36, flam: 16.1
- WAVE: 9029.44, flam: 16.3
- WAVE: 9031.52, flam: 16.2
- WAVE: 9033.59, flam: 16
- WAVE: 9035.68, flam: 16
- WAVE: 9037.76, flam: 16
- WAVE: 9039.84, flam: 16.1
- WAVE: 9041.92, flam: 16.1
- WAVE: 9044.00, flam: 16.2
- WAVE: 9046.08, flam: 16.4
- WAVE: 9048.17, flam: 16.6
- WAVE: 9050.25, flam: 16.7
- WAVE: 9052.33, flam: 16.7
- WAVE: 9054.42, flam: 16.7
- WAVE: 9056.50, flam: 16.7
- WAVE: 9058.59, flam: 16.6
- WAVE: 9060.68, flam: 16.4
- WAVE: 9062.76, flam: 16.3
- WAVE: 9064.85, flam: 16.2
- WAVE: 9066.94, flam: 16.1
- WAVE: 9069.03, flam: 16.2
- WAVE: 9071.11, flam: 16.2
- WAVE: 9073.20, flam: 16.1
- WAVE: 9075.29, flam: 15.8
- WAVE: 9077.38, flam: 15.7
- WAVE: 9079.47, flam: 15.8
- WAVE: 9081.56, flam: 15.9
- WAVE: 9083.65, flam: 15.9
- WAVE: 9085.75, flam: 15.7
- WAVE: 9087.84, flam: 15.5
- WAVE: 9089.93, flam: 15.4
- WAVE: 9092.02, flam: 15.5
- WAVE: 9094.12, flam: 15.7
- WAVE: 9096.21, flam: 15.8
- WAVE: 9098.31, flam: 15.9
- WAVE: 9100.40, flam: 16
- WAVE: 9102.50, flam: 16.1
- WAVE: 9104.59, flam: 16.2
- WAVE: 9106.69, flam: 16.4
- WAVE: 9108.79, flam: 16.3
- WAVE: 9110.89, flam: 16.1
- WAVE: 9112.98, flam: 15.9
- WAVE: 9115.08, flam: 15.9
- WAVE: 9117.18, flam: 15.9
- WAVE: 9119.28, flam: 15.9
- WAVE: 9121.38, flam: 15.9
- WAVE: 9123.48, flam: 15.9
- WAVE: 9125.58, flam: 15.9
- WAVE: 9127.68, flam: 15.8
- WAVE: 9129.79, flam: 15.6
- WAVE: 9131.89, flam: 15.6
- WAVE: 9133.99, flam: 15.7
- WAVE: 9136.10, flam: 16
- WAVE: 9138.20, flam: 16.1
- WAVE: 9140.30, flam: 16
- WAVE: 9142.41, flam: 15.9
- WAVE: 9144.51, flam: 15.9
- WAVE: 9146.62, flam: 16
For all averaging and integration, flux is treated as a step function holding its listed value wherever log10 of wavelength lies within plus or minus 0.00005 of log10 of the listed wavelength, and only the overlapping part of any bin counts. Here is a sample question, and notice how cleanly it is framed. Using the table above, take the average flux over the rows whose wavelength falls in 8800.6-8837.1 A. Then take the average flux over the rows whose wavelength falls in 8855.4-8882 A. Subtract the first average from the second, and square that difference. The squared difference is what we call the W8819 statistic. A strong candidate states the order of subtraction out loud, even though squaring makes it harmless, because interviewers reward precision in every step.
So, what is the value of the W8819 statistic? 0.166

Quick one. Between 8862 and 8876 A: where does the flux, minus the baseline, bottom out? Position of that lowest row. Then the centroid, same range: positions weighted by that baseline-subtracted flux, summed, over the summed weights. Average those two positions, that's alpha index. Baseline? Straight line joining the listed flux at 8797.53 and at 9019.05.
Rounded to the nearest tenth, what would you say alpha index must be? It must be 8864.8 A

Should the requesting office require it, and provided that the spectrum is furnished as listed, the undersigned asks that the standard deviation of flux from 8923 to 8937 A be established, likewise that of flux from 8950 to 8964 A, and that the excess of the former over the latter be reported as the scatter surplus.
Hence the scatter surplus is -0.05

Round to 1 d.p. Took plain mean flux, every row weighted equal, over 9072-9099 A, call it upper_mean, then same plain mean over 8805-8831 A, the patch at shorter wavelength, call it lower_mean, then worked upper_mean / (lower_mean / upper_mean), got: 15.8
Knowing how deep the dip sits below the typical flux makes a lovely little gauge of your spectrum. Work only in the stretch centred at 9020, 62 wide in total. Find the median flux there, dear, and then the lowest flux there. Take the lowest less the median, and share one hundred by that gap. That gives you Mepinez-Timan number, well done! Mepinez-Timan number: -143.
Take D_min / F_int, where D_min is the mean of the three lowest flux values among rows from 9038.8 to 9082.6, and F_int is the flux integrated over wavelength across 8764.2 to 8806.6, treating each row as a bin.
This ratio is 0.0228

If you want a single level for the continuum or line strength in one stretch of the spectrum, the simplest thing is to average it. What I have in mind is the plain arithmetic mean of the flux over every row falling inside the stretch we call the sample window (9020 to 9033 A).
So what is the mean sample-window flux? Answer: 15.9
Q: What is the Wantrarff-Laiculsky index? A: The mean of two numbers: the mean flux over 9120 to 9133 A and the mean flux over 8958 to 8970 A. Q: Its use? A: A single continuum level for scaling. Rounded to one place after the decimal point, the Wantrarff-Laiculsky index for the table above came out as 16.2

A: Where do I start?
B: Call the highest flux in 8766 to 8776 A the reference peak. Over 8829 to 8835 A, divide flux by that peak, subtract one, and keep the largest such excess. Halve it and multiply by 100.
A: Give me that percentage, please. 4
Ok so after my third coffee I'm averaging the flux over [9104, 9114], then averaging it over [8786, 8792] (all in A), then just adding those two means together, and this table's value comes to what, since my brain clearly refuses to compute 32.5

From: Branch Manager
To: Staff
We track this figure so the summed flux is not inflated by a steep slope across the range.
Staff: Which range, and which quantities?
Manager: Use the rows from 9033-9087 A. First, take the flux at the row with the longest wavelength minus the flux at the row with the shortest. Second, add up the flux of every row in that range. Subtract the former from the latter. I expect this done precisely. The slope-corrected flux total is 421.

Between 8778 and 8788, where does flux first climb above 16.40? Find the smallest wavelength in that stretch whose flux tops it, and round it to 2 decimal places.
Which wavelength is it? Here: 8779.31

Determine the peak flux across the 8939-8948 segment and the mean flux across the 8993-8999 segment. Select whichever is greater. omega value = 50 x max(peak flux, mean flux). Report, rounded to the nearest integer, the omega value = 800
